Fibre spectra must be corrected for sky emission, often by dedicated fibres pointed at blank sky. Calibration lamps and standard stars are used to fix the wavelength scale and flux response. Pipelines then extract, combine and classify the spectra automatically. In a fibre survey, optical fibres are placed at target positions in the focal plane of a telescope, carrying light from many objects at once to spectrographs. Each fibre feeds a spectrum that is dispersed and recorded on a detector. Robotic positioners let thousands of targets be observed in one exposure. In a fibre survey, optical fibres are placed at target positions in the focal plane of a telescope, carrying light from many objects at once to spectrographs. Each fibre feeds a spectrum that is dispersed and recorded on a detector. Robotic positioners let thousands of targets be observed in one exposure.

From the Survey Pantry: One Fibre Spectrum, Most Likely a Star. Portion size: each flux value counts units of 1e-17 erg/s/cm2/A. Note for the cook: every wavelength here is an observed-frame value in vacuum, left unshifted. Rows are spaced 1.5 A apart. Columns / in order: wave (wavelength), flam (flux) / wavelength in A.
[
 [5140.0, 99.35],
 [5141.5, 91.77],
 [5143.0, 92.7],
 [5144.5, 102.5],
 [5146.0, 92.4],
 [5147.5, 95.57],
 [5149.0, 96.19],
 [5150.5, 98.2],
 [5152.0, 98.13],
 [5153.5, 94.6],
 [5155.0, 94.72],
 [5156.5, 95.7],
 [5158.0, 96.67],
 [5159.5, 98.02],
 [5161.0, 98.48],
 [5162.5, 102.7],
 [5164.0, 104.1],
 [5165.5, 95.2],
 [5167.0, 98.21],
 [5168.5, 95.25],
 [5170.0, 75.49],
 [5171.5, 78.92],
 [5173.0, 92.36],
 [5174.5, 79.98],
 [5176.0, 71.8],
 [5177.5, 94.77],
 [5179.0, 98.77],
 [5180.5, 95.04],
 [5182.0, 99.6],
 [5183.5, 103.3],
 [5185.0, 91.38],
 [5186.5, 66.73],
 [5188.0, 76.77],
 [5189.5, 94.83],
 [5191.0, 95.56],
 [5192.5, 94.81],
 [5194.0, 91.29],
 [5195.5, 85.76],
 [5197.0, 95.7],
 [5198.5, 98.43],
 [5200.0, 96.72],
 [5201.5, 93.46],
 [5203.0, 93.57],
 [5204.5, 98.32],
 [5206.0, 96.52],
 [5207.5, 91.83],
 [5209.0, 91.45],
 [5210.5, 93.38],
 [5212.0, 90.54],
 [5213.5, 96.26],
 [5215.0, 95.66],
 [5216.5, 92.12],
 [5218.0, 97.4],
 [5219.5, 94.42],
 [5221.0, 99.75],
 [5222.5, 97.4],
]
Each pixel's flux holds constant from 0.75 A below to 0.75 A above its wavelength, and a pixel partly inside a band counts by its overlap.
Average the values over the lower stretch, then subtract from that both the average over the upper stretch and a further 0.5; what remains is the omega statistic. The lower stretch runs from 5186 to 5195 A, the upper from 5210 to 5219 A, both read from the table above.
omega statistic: -8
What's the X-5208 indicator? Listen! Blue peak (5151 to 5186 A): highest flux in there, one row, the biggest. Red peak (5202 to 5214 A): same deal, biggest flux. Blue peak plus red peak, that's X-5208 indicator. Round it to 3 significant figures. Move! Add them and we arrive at 202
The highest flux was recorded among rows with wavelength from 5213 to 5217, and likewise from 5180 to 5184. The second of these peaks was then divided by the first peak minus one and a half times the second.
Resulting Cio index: -1.76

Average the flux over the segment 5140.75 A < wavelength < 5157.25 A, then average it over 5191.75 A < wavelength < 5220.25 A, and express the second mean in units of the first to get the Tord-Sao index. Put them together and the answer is 0.983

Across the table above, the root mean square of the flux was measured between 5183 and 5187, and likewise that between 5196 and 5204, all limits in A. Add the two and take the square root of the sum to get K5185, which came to 13.6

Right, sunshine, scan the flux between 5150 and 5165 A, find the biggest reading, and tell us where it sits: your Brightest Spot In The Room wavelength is 5164.0 A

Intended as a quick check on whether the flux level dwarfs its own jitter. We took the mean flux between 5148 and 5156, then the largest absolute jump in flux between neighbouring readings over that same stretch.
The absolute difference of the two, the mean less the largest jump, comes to 93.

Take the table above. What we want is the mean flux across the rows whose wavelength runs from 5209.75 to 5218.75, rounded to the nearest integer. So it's 94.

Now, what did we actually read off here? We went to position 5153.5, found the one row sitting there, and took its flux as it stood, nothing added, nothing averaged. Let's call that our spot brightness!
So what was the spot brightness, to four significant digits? 94.60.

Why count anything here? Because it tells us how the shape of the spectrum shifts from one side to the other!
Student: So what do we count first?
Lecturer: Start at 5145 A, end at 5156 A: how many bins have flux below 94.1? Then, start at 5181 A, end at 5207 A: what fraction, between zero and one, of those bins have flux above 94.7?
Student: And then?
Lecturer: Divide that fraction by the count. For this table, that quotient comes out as 0.59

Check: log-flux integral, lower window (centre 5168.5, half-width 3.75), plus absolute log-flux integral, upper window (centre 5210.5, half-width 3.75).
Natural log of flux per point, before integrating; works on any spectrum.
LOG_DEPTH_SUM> 67.6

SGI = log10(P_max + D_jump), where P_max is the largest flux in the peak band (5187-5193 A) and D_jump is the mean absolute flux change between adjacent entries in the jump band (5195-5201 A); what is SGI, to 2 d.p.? 2.00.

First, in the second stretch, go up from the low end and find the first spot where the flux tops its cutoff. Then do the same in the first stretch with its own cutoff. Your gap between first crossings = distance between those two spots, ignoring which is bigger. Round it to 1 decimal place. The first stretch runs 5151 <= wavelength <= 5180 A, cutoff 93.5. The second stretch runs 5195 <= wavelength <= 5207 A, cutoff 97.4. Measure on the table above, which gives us 46.5 A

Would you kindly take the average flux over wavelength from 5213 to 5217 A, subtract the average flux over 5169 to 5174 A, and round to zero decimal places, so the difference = 12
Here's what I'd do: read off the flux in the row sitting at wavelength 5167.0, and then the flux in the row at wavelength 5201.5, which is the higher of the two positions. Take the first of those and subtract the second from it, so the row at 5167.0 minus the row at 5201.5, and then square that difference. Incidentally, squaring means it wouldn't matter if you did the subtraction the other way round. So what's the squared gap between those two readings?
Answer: 23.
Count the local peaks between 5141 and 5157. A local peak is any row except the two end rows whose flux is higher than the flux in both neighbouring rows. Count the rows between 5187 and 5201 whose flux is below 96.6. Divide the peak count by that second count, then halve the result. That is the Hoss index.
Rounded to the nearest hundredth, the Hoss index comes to 0.14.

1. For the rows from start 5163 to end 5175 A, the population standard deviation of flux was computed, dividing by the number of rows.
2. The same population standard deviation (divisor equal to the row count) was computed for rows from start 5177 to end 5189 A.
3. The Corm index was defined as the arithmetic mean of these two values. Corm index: 11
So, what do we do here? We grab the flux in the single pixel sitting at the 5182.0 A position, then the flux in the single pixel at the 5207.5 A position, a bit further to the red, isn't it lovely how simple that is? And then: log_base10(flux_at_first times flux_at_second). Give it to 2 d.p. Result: 3.96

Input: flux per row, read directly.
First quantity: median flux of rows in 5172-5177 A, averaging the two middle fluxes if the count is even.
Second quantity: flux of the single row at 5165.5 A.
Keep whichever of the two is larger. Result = 95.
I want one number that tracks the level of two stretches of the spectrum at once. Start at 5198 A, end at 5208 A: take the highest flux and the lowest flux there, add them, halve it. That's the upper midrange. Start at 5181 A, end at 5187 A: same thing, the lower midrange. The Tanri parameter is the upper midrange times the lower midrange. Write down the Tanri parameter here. 8087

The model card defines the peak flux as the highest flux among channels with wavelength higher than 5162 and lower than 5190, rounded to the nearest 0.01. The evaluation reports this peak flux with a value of 104.10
